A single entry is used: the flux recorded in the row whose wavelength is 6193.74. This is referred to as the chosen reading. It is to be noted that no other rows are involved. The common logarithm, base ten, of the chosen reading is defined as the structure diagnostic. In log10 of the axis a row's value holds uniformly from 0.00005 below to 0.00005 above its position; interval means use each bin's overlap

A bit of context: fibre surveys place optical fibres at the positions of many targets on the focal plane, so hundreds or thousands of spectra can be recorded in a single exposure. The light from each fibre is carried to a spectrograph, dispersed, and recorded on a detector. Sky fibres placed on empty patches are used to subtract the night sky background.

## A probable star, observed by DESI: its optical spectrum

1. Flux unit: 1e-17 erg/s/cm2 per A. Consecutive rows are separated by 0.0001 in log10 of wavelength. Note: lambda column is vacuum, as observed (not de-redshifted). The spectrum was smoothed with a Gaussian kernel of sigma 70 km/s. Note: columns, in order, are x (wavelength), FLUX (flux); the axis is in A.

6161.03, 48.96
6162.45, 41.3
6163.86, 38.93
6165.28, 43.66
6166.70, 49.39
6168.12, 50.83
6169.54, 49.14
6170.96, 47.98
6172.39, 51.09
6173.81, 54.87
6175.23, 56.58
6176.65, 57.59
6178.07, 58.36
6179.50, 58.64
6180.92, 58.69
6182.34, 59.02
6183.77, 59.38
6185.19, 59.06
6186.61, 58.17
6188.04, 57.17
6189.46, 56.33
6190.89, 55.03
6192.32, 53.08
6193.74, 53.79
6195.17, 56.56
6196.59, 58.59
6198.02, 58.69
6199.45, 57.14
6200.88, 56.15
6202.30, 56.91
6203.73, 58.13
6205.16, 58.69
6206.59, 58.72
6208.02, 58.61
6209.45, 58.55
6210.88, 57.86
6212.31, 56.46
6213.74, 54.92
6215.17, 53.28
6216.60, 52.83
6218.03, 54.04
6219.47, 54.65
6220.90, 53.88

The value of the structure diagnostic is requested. 1.73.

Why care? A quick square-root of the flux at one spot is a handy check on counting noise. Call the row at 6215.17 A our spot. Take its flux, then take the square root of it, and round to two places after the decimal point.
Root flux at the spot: 7.30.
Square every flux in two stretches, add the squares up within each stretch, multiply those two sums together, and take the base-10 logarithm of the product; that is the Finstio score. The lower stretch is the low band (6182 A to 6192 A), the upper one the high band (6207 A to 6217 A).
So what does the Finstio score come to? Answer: 8.71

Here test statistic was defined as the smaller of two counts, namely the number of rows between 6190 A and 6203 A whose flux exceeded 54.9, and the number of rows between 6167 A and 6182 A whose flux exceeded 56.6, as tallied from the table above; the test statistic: 4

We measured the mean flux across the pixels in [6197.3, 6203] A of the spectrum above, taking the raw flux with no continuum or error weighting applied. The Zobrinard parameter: 57.2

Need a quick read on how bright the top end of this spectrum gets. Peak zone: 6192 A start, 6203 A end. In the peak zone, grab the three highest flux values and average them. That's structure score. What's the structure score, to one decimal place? 58.1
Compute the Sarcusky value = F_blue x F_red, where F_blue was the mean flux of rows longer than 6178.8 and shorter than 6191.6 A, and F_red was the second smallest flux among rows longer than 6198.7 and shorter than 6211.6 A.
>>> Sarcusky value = 3298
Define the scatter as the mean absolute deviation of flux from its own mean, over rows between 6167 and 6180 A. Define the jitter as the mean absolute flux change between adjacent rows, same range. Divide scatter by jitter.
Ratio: 2.2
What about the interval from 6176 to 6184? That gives 1.2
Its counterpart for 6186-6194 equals 1.4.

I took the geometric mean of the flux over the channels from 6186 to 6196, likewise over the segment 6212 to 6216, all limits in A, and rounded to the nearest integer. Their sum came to 111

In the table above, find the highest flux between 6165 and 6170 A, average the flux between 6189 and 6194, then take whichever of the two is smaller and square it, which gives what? 2584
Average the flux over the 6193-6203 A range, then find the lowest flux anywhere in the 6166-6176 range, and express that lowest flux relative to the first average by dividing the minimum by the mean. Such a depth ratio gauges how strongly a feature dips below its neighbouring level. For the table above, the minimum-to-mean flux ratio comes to 0.84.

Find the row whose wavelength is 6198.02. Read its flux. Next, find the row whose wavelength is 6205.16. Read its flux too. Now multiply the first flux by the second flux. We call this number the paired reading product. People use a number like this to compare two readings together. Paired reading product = 3445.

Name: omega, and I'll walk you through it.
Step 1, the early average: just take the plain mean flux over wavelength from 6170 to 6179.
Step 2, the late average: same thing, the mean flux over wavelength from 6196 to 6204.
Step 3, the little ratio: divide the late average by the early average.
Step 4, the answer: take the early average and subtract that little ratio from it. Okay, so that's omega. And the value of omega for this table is 53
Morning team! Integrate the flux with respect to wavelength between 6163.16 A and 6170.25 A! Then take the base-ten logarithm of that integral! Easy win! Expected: 2.52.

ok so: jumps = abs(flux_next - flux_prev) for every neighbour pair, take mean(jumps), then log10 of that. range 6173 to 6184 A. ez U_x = -0.19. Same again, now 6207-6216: 0.03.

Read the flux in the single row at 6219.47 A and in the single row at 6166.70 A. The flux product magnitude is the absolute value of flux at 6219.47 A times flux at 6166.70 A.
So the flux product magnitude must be 2699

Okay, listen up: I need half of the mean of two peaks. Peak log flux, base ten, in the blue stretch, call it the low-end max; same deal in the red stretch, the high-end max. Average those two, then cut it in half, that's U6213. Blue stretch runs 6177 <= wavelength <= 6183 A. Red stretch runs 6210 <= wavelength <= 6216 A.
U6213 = 0.883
